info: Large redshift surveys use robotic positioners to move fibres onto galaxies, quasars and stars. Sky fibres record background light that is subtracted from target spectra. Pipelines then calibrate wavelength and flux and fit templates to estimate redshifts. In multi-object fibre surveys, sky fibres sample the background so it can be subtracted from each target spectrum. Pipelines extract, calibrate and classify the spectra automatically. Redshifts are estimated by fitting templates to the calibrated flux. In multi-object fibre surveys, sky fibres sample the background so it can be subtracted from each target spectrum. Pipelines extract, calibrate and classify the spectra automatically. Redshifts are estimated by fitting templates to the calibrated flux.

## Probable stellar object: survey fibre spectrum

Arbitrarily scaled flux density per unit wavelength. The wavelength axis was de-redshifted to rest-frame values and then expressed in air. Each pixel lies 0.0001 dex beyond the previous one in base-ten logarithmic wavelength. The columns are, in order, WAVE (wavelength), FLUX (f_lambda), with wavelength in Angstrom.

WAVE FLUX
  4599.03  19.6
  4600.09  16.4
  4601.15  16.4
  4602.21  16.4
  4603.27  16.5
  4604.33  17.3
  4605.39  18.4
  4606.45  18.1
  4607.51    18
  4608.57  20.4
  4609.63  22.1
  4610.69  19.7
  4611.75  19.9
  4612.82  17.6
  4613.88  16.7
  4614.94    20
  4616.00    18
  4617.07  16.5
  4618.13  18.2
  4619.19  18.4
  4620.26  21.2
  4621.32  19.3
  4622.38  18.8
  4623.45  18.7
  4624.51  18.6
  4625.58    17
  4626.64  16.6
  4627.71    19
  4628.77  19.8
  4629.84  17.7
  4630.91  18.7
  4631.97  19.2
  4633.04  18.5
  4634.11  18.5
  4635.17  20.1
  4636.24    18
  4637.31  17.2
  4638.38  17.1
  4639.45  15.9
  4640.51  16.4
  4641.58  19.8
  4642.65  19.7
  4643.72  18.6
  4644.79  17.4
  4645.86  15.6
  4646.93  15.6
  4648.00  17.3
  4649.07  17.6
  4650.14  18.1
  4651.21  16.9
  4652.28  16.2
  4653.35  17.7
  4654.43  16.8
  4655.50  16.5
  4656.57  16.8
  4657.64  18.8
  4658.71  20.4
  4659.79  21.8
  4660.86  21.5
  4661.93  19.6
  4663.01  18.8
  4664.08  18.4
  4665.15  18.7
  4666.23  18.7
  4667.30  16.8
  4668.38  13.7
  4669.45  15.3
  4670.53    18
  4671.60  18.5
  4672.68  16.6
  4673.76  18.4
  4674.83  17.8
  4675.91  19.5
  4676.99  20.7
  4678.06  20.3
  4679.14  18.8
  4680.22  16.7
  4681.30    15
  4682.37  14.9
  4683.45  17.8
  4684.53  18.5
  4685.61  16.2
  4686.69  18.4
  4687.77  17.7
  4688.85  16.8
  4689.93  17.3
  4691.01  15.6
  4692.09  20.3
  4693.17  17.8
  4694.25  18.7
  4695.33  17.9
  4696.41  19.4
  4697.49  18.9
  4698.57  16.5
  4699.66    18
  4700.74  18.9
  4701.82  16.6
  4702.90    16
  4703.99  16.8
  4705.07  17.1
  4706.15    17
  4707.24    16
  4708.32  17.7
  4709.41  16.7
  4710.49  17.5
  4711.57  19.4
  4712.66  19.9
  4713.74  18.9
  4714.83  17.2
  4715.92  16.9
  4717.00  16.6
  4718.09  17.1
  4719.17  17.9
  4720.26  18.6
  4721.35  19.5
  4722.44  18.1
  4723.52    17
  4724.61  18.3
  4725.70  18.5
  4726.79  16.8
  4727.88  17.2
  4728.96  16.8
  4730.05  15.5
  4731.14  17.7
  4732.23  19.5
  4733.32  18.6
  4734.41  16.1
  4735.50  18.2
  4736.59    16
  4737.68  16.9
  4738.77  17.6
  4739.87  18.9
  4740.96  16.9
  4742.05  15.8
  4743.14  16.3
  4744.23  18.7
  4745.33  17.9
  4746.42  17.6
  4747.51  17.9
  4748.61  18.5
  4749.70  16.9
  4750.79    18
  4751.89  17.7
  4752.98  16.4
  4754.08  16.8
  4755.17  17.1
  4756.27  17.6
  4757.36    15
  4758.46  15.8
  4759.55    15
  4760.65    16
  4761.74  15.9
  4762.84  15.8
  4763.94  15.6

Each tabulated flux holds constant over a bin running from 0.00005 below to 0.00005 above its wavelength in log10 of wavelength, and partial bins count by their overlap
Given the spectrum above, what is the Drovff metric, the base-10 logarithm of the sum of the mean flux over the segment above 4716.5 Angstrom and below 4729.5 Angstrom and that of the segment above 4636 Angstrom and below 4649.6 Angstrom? 1.545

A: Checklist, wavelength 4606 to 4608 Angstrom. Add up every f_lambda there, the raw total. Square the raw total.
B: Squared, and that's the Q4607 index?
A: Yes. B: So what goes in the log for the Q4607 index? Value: 1303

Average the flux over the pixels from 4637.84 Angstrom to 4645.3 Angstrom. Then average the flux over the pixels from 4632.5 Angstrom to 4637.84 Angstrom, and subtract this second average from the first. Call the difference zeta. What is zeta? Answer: -0.6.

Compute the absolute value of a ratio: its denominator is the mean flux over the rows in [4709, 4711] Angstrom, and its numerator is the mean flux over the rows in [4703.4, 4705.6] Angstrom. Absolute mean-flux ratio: 0.99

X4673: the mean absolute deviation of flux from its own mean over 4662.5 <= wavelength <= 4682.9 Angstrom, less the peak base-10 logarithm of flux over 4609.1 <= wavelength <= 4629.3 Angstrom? 0.20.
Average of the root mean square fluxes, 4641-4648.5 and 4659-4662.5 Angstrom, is 19.4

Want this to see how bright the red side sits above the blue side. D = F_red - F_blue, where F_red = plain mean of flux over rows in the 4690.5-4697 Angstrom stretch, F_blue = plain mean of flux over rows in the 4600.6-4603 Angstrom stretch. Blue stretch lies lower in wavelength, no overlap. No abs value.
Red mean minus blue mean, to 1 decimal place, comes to 1.9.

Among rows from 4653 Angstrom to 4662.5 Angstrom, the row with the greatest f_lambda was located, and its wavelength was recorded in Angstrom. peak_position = 4659.79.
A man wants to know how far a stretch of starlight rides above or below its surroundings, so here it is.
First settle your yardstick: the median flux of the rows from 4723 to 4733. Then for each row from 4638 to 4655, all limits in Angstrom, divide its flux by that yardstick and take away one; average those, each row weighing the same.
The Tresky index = 0.005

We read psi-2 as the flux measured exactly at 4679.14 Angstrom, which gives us 18.8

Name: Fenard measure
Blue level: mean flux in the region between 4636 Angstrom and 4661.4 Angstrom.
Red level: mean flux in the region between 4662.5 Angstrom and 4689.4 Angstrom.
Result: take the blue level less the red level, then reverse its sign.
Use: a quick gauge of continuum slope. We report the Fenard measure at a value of -0.18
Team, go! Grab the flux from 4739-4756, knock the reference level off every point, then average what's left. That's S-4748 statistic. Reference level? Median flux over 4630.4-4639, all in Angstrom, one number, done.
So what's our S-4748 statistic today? -1.1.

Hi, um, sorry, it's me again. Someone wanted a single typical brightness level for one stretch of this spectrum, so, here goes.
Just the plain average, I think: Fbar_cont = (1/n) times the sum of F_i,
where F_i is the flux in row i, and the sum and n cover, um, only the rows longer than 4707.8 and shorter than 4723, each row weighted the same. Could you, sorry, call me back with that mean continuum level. 18.00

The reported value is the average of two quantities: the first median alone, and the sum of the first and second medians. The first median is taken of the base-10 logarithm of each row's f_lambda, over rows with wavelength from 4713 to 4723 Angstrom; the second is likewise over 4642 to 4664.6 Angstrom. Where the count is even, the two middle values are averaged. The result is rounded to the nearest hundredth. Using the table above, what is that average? 1.88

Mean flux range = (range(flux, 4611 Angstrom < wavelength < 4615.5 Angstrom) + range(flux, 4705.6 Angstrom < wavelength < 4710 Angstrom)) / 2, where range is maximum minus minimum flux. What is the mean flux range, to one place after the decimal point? 2.5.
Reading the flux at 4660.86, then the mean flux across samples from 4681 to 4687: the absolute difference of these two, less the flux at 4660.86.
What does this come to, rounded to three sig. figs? -16.8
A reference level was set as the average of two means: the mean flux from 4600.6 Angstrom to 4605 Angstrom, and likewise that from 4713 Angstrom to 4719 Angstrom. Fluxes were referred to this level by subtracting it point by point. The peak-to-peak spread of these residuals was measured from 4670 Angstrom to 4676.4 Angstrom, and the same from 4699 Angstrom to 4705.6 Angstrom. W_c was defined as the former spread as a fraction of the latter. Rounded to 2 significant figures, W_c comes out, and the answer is 1.0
